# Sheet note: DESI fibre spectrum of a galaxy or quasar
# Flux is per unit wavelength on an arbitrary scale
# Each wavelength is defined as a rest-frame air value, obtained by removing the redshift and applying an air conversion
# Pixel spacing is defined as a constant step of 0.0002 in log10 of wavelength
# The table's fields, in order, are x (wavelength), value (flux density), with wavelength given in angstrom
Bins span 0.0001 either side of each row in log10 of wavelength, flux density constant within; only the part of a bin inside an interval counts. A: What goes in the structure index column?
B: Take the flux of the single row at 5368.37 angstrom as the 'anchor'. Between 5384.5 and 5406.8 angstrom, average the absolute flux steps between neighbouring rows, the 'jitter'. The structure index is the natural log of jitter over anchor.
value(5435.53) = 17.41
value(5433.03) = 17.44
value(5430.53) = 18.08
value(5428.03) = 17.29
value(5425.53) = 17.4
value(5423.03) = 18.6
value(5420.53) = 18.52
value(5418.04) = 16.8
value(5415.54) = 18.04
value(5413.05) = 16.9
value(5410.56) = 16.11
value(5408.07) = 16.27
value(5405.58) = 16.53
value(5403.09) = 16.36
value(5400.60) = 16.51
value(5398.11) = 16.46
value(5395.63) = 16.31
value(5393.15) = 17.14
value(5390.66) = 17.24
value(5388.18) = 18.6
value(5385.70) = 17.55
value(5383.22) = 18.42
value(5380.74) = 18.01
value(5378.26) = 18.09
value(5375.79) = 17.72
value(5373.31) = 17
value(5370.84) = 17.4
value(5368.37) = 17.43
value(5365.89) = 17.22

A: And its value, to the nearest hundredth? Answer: -3.59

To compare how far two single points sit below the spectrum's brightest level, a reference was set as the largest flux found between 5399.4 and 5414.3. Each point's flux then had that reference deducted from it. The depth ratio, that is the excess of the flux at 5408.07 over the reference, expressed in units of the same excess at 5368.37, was -1.2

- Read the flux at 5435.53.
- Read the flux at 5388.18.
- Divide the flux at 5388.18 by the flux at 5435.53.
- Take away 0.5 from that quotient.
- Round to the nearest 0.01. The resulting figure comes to 0.57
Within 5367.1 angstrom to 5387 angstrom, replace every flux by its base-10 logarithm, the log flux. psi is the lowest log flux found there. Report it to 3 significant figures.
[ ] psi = 1.23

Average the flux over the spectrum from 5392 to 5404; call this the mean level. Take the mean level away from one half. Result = -16.06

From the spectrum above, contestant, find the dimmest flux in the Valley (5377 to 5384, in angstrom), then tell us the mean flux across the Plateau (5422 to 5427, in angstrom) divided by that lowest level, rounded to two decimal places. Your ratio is 1.00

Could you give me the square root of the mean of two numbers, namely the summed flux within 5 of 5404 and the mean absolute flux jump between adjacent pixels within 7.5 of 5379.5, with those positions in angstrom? 5.8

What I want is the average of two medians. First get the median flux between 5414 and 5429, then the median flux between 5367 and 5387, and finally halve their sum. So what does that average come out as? 17.7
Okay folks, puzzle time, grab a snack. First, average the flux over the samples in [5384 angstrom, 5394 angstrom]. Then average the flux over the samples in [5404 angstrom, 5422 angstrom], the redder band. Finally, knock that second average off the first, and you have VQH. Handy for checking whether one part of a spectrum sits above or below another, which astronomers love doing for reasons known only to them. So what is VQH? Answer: 0.6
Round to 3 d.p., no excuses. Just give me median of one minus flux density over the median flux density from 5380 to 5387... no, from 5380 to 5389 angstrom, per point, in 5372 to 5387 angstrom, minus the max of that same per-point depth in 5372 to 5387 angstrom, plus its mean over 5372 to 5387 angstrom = -0.025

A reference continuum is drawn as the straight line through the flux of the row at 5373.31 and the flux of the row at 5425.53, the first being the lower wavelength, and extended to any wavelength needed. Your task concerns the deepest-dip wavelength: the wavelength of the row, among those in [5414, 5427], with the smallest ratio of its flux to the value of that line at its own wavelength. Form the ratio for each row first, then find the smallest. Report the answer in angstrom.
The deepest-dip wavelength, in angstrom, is 5418.04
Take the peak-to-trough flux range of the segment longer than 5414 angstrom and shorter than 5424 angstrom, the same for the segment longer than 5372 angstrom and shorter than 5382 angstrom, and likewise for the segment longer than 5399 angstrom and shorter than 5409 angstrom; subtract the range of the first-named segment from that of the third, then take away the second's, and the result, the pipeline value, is -2.6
